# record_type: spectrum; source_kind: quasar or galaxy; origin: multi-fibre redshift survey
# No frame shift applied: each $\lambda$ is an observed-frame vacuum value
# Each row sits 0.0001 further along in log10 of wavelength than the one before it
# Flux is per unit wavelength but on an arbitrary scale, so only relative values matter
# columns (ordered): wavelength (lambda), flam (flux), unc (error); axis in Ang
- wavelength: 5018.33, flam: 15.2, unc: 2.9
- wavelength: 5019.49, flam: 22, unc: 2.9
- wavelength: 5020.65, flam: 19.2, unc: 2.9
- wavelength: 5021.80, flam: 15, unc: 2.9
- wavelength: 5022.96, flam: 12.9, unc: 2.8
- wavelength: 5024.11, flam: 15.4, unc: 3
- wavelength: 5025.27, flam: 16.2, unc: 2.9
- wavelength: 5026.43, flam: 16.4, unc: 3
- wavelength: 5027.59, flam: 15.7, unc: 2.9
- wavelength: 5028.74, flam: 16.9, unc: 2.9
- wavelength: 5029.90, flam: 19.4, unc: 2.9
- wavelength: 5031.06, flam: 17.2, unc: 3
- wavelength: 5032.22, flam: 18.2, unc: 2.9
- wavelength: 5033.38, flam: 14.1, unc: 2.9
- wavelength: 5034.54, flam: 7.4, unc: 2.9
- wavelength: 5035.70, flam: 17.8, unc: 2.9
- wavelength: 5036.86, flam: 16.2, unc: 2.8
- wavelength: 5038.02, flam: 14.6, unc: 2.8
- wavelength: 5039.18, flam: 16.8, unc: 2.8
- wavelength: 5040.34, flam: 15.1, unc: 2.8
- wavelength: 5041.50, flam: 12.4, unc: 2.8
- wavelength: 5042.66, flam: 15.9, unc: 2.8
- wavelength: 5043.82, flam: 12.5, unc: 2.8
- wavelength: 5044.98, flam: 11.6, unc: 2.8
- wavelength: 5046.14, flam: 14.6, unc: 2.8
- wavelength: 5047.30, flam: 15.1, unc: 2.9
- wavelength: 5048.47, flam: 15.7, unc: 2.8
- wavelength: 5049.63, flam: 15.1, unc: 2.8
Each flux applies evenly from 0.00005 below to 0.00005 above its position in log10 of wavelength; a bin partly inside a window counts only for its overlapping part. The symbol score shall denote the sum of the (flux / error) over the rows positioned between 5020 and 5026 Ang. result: 27.1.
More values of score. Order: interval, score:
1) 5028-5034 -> 29.4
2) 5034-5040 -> 25.7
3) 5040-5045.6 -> 24.1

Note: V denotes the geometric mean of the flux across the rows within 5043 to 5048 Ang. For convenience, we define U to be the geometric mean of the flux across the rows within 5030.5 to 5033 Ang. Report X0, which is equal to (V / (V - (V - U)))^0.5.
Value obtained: 0.87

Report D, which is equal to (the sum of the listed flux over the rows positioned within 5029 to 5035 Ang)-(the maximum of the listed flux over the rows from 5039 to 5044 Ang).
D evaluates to 59.5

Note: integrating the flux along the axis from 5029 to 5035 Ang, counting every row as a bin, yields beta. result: 93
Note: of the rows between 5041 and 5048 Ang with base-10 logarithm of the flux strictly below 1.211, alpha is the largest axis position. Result 5047.30 Ang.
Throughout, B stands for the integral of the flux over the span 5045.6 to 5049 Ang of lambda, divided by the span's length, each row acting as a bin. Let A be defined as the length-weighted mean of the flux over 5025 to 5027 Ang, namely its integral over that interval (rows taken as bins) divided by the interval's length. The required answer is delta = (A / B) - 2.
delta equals -0.92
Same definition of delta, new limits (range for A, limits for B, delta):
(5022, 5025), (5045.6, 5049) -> -1.04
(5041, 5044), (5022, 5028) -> -1.10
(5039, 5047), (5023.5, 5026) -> -1.11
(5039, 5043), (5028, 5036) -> -1.06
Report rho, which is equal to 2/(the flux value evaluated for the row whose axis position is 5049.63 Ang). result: 0.132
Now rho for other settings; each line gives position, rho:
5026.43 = 0.122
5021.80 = 0.133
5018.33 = 0.132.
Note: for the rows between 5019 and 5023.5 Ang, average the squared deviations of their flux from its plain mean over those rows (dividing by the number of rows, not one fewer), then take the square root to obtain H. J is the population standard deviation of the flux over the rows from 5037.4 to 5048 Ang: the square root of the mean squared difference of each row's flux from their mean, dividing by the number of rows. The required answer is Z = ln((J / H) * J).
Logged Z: -0.3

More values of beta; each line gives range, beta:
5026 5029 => 49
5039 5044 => 73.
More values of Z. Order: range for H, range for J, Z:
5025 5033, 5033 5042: 2.1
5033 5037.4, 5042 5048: -0.4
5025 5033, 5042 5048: 0.8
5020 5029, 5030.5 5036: 2.3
